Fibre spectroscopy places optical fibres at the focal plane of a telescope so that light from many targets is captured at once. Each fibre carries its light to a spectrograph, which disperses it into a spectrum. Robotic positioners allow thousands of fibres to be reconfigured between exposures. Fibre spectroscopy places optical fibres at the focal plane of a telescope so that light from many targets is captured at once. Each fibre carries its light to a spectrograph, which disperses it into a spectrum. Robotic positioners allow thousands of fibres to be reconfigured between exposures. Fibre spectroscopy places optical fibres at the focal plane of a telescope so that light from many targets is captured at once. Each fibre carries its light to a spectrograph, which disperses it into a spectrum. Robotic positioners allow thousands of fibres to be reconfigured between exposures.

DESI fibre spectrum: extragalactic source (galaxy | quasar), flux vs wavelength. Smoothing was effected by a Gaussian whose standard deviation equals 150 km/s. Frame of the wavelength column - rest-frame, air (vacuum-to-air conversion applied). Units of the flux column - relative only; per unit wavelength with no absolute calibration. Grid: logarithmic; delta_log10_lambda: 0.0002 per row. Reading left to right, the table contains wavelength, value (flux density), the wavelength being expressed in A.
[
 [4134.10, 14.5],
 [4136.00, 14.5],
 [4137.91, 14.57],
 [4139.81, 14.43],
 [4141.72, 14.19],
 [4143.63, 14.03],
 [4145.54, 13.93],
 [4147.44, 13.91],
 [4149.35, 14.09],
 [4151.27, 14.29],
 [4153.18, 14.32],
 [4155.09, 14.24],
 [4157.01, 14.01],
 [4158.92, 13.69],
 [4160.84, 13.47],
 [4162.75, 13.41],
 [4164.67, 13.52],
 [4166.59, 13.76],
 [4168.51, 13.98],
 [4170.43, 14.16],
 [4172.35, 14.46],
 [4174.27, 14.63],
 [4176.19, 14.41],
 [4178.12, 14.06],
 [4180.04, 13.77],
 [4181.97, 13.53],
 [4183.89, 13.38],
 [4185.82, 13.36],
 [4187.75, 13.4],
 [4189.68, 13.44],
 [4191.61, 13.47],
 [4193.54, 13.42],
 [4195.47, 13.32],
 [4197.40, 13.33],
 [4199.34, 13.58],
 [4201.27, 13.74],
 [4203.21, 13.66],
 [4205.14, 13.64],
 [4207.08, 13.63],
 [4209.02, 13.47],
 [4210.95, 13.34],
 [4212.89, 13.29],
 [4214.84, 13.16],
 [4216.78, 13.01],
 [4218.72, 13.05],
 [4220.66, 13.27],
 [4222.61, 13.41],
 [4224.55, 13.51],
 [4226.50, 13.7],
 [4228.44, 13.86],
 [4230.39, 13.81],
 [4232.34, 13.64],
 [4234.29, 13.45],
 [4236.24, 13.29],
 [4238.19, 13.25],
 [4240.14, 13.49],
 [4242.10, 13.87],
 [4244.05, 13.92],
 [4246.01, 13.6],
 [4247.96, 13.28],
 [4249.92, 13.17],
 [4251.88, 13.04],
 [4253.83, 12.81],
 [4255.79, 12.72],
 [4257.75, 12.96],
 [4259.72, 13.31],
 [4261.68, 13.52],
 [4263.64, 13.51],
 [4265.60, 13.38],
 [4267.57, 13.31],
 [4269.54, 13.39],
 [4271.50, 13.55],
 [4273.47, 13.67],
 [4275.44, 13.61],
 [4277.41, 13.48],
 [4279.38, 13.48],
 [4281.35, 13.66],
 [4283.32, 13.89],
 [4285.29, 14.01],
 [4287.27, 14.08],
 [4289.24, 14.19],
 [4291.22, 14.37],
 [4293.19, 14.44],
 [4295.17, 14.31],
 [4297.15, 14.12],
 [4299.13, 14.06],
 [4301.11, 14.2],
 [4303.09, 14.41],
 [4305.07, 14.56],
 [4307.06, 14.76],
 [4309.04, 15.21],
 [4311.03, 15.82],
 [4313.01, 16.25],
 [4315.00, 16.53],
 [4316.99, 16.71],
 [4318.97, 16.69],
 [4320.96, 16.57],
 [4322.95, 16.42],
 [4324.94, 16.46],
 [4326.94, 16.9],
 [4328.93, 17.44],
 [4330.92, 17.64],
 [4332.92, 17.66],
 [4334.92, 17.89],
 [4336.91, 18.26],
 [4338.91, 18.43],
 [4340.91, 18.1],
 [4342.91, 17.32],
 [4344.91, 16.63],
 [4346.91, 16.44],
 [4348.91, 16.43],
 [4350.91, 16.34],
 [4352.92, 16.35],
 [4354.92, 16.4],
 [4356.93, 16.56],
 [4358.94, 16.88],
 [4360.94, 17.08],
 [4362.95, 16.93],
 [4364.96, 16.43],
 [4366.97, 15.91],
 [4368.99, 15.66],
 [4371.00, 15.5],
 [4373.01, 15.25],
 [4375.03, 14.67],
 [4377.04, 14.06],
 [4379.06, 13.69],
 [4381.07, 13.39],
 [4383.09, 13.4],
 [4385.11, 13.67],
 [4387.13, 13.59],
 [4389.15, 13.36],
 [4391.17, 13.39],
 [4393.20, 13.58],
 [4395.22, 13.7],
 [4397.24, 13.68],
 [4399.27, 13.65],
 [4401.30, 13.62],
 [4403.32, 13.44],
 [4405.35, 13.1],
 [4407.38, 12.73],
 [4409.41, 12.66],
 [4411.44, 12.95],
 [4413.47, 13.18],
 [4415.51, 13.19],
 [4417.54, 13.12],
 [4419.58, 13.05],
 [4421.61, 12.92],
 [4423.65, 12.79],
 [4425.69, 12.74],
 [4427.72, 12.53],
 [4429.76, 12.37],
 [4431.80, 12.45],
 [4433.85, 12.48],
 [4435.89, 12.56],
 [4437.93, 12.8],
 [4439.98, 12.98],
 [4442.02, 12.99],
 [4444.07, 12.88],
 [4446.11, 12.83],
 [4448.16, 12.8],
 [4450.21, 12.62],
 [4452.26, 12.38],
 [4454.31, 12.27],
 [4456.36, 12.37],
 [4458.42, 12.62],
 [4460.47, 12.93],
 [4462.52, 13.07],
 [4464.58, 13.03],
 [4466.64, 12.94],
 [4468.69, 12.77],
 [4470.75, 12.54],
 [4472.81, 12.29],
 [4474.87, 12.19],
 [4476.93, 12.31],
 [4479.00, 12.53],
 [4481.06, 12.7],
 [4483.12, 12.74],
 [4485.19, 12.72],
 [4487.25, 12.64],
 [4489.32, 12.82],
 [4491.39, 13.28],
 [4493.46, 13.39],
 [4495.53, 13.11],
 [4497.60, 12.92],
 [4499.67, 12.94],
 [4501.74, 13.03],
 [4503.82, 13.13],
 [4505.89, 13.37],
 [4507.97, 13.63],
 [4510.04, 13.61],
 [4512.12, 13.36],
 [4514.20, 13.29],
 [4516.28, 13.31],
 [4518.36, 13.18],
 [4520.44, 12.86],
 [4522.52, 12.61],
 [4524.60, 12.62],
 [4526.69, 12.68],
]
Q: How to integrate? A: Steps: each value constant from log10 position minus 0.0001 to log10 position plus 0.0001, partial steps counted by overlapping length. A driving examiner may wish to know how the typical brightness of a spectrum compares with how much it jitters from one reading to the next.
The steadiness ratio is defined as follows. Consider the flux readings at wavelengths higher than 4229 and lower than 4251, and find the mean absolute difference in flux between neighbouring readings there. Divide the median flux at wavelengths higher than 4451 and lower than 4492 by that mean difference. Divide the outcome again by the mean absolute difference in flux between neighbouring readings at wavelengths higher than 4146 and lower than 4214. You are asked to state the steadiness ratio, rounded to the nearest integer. 440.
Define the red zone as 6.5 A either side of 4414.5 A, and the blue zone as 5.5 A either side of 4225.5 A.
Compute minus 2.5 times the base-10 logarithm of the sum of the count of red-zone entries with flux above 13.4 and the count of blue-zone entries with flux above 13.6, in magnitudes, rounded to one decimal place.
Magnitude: -1.2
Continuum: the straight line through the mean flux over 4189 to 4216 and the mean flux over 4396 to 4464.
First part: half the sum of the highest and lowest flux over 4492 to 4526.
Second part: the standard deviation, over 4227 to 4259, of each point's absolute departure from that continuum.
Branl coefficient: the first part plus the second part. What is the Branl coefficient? 13.3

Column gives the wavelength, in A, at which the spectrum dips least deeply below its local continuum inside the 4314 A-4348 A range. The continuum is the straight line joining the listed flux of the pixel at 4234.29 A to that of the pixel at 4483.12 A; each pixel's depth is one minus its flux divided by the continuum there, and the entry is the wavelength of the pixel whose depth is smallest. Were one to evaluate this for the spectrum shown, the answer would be 4338.91 A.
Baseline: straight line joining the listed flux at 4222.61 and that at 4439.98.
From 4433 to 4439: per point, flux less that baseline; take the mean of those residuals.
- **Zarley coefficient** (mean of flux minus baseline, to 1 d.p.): -0.4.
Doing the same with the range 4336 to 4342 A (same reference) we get 5.1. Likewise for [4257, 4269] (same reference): 0.0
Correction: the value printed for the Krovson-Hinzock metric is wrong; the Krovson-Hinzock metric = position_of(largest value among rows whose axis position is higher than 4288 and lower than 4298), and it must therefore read 4293.19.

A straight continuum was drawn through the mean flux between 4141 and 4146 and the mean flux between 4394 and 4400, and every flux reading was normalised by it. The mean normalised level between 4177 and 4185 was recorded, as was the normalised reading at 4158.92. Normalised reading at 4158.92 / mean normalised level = 1.00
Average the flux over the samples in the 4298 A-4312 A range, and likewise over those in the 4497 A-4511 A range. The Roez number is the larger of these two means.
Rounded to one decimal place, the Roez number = 14.7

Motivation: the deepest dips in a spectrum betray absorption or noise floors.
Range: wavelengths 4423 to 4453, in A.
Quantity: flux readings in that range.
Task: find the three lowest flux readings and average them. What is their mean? 12.4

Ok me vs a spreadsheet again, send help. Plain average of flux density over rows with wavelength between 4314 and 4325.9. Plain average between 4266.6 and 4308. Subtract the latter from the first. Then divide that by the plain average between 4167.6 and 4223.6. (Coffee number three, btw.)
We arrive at 0.2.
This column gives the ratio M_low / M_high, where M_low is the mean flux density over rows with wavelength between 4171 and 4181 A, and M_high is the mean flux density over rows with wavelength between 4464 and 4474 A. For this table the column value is 1.12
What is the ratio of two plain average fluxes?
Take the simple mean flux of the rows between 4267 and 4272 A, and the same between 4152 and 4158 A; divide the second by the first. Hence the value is 1.06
